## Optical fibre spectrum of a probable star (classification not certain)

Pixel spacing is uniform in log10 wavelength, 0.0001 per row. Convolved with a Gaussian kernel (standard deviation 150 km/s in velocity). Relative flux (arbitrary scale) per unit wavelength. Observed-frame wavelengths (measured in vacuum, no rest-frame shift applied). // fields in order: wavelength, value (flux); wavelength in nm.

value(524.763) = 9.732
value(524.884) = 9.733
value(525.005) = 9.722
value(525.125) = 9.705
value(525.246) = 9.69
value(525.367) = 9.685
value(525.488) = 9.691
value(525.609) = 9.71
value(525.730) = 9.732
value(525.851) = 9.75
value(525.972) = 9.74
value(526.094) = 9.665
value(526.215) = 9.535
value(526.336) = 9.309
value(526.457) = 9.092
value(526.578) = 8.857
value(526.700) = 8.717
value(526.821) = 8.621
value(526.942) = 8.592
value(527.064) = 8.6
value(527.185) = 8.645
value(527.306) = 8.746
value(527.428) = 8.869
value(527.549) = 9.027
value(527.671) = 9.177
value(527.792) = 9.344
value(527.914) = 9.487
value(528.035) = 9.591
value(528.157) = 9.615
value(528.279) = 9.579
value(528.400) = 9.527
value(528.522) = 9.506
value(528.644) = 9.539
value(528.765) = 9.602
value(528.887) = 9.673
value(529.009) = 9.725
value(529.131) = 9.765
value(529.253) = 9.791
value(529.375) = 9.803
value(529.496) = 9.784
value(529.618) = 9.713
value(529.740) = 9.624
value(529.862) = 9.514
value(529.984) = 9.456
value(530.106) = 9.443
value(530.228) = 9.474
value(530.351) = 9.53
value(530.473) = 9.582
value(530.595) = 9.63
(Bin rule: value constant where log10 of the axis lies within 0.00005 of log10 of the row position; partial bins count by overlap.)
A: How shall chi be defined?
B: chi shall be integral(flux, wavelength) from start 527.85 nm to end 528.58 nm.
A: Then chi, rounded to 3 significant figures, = 6.97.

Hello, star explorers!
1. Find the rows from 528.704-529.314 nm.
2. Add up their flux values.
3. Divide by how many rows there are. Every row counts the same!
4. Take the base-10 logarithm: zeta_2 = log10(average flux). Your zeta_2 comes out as 0.987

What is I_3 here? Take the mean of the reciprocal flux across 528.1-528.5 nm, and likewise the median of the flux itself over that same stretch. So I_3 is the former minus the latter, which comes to -9.5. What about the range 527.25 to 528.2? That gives -9.2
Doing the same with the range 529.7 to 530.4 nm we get -9.4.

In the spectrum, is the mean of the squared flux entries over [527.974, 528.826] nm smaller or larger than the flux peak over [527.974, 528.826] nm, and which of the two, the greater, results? 91.5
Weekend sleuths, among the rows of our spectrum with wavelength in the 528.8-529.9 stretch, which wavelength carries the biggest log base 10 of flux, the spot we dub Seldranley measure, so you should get 529.375 nm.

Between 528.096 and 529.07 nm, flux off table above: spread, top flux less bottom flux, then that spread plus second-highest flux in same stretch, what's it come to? 9.89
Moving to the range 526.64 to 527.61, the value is 9.30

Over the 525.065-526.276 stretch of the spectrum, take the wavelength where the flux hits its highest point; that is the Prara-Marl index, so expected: 525.851 nm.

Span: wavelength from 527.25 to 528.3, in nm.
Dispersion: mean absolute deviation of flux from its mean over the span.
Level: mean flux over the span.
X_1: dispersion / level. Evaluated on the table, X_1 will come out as 0.030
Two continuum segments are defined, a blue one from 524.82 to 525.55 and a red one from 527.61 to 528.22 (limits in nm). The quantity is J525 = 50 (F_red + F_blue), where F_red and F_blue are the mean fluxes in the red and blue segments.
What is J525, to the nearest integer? 957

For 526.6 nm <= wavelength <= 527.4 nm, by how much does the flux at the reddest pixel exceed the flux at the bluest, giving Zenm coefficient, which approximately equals 0.03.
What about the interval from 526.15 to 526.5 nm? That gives -0.44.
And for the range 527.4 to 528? 0.62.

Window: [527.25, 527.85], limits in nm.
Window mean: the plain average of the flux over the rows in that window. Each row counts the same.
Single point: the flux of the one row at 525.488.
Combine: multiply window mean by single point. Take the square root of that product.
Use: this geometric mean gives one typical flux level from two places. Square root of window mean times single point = 9.36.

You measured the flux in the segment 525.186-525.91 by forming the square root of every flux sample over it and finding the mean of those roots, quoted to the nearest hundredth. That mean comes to 3.12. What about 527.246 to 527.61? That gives 2.98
